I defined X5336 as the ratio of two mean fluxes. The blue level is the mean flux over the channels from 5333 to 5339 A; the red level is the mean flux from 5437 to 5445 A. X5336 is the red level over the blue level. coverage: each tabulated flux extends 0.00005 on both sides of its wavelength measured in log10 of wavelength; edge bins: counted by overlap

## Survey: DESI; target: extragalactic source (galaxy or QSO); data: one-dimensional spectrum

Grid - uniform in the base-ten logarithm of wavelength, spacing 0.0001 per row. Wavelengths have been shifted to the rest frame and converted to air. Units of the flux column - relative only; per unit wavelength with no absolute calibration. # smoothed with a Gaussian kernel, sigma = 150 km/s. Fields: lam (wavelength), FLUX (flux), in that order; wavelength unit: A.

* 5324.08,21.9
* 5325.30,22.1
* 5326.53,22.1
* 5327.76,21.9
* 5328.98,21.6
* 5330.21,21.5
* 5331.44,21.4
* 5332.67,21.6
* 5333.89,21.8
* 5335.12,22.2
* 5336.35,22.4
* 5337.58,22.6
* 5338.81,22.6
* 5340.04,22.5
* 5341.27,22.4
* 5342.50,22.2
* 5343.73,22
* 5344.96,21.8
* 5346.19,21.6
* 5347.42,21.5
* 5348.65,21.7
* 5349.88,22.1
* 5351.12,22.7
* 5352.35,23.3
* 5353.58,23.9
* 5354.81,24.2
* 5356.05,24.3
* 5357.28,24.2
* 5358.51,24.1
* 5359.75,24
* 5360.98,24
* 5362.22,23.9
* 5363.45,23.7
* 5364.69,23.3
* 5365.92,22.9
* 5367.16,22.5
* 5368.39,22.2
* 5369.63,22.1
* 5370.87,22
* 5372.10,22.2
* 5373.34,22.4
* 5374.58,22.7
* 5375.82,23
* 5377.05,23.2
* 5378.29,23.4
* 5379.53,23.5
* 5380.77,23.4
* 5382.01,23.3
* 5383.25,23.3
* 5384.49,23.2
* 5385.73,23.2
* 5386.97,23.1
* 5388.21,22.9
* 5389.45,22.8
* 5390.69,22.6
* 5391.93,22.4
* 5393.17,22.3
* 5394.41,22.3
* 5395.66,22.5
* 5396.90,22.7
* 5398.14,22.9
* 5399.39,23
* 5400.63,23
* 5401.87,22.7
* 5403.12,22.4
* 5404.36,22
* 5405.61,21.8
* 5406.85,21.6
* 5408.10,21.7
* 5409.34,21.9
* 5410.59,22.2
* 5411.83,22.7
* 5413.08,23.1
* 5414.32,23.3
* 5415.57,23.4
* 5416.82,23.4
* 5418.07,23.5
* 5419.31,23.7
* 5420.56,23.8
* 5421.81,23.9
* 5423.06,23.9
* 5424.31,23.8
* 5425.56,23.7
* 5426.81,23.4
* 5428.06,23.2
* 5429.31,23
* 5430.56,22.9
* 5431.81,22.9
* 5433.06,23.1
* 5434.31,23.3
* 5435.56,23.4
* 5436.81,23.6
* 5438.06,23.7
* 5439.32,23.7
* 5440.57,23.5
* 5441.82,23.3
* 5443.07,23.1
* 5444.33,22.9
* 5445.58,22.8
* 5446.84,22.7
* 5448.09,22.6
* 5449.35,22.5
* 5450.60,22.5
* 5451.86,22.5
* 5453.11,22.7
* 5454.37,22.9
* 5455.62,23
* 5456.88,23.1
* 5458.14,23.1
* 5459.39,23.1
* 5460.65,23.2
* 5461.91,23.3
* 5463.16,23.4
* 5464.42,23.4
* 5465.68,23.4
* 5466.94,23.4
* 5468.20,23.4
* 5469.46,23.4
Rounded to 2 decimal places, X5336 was 1.05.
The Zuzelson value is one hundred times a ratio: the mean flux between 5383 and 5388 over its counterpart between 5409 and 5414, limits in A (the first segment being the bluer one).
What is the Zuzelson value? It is 103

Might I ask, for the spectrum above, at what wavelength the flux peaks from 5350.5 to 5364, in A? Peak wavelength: 5356.05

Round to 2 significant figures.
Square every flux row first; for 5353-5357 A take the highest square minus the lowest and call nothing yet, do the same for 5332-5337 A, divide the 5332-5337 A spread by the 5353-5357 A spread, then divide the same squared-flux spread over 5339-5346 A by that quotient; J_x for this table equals 17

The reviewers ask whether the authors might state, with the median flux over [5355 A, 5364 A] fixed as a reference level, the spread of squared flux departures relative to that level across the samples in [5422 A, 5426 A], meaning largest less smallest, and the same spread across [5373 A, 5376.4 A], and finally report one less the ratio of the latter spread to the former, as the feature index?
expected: -18.5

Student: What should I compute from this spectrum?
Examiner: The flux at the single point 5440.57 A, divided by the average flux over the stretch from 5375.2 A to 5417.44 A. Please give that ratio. 1.03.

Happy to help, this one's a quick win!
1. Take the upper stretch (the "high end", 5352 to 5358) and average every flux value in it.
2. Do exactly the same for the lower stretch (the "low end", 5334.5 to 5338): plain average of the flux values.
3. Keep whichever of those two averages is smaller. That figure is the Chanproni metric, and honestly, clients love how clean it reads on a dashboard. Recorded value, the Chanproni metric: 22.4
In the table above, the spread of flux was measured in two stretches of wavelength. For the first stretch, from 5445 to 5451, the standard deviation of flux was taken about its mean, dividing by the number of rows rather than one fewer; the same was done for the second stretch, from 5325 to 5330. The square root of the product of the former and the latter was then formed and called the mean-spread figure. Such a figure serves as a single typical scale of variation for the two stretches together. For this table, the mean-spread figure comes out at 0.154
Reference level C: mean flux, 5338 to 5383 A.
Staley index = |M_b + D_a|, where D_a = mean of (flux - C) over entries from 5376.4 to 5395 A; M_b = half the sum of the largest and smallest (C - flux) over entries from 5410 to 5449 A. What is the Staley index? 0.06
